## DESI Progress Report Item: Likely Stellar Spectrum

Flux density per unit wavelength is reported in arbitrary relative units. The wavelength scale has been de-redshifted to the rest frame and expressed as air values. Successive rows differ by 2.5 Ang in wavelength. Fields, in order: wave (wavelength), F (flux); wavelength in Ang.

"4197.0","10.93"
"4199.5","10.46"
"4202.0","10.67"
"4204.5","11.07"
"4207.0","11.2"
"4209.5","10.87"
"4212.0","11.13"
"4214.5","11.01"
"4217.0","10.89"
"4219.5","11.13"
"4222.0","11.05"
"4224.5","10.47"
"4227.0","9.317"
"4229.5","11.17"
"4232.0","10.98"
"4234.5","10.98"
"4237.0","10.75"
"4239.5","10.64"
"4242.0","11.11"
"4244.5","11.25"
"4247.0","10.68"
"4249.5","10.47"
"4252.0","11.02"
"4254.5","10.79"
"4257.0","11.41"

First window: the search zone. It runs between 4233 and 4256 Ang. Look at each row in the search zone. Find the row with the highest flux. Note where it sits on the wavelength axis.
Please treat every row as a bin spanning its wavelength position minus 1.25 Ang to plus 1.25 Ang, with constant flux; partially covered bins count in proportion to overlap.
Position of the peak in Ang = 4244.5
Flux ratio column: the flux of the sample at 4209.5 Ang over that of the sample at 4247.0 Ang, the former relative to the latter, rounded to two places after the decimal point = 1.02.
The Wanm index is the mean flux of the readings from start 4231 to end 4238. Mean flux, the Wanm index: 10.9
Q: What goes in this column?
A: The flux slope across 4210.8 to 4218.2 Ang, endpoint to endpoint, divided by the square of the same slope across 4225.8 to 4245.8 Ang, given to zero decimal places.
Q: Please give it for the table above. -4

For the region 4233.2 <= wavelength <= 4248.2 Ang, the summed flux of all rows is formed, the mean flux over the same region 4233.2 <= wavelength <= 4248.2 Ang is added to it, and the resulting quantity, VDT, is 76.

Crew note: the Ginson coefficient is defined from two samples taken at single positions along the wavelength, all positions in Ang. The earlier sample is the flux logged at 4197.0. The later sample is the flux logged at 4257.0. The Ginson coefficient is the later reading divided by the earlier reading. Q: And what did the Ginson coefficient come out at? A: 1.04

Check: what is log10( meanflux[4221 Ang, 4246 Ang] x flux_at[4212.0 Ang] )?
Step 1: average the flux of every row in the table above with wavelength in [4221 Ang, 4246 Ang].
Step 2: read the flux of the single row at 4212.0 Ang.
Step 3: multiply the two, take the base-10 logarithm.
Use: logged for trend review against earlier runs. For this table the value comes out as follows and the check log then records 2.08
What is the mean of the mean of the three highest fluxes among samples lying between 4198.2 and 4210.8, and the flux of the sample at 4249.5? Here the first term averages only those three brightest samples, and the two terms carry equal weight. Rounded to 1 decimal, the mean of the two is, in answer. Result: 10.8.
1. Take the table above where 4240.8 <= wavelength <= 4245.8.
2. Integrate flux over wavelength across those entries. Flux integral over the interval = 55.9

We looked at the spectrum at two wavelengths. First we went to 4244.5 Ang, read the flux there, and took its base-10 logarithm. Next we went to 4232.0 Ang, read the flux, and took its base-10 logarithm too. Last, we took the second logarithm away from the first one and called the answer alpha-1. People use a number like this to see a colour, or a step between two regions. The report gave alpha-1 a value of 0.011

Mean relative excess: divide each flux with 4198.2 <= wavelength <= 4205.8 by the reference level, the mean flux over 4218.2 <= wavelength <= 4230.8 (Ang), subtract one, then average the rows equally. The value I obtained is 0.010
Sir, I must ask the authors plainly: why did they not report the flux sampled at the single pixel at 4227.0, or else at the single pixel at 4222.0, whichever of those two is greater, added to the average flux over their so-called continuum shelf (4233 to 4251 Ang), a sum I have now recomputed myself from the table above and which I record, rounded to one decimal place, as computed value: 21.9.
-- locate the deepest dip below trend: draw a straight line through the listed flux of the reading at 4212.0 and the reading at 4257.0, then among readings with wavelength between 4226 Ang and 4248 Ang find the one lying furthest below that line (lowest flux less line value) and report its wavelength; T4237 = 4227.0 Ang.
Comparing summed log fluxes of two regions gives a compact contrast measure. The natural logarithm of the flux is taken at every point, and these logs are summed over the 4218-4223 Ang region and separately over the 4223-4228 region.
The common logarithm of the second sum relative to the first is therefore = -0.0214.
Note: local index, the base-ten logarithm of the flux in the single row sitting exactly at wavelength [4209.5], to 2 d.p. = 1.04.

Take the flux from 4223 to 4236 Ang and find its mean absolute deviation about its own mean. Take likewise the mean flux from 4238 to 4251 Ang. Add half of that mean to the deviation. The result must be 6.0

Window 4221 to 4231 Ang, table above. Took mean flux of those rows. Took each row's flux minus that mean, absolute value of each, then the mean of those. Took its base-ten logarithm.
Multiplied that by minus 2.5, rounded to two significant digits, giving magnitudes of 0.54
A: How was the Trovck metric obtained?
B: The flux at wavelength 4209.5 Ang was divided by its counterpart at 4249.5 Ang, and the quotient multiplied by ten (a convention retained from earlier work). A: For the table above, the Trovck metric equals 10.4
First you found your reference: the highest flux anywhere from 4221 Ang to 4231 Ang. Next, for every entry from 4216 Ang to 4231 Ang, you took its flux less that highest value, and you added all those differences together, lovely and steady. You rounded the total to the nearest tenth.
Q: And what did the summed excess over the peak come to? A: -3.0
